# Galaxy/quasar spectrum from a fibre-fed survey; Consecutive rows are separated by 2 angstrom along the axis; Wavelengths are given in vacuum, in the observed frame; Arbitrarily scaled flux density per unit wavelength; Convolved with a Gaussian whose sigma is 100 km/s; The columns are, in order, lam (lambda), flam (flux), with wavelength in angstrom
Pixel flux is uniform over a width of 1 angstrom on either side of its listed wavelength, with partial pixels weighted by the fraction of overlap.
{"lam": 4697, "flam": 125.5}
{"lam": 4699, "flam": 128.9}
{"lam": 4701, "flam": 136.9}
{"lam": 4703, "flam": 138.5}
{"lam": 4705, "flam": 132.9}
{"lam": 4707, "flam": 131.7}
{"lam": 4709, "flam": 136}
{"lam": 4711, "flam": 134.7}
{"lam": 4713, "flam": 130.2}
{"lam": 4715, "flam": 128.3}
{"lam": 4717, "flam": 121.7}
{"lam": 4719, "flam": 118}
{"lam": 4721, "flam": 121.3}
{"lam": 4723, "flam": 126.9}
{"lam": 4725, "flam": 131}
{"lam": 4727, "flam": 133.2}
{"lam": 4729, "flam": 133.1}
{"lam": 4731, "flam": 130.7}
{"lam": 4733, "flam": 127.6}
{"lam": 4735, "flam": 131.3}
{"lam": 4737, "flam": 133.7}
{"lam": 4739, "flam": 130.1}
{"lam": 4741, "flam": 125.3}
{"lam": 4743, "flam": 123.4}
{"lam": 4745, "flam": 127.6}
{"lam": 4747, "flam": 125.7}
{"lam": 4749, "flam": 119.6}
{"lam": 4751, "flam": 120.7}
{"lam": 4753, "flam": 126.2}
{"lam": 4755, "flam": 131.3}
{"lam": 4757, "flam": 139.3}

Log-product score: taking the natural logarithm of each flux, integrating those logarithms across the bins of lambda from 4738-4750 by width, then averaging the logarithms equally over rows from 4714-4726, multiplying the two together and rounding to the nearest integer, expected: 280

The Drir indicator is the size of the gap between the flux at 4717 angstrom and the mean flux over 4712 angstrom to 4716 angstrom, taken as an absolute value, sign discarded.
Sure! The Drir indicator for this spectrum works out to 8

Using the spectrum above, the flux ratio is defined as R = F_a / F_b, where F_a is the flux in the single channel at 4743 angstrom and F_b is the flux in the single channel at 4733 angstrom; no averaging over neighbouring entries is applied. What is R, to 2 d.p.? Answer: 0.97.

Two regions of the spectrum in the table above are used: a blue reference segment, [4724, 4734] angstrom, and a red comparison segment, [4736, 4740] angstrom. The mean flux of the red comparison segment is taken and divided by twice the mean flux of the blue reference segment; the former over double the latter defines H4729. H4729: 0.503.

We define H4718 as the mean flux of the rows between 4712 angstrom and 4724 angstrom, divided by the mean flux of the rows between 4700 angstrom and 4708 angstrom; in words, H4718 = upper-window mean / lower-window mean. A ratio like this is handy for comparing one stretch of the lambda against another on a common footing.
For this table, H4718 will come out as 0.921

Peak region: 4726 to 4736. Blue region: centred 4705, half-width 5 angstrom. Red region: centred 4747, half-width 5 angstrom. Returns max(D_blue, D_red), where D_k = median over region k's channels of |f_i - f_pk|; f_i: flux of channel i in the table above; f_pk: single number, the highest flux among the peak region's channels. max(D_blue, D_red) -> 10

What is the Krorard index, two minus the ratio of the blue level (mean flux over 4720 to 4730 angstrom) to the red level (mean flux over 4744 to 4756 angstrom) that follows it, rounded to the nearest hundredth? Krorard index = 0.97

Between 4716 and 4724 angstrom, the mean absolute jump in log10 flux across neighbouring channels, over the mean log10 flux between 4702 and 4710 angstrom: 0.0070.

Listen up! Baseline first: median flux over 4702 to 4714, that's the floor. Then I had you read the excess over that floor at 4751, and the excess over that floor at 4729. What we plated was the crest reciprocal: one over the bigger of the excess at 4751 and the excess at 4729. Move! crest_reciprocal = -1.43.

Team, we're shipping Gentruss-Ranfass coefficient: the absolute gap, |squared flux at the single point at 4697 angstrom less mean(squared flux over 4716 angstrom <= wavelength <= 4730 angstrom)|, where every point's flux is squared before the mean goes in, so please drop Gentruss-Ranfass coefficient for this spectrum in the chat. 274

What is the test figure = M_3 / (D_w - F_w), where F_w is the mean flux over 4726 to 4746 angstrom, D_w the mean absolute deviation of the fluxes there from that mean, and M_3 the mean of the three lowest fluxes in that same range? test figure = -0.99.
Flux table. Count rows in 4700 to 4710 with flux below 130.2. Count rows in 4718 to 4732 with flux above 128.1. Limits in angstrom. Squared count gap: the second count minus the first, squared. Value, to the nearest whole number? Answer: 16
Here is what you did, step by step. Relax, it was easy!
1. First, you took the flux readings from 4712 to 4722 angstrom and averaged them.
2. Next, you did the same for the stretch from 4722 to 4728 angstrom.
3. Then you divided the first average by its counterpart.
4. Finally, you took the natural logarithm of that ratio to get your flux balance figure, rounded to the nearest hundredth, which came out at -0.05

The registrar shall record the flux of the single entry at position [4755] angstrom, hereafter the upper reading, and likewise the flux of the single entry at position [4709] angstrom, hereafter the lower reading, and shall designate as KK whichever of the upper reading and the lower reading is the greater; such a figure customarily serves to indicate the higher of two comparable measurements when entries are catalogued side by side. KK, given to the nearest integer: 136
